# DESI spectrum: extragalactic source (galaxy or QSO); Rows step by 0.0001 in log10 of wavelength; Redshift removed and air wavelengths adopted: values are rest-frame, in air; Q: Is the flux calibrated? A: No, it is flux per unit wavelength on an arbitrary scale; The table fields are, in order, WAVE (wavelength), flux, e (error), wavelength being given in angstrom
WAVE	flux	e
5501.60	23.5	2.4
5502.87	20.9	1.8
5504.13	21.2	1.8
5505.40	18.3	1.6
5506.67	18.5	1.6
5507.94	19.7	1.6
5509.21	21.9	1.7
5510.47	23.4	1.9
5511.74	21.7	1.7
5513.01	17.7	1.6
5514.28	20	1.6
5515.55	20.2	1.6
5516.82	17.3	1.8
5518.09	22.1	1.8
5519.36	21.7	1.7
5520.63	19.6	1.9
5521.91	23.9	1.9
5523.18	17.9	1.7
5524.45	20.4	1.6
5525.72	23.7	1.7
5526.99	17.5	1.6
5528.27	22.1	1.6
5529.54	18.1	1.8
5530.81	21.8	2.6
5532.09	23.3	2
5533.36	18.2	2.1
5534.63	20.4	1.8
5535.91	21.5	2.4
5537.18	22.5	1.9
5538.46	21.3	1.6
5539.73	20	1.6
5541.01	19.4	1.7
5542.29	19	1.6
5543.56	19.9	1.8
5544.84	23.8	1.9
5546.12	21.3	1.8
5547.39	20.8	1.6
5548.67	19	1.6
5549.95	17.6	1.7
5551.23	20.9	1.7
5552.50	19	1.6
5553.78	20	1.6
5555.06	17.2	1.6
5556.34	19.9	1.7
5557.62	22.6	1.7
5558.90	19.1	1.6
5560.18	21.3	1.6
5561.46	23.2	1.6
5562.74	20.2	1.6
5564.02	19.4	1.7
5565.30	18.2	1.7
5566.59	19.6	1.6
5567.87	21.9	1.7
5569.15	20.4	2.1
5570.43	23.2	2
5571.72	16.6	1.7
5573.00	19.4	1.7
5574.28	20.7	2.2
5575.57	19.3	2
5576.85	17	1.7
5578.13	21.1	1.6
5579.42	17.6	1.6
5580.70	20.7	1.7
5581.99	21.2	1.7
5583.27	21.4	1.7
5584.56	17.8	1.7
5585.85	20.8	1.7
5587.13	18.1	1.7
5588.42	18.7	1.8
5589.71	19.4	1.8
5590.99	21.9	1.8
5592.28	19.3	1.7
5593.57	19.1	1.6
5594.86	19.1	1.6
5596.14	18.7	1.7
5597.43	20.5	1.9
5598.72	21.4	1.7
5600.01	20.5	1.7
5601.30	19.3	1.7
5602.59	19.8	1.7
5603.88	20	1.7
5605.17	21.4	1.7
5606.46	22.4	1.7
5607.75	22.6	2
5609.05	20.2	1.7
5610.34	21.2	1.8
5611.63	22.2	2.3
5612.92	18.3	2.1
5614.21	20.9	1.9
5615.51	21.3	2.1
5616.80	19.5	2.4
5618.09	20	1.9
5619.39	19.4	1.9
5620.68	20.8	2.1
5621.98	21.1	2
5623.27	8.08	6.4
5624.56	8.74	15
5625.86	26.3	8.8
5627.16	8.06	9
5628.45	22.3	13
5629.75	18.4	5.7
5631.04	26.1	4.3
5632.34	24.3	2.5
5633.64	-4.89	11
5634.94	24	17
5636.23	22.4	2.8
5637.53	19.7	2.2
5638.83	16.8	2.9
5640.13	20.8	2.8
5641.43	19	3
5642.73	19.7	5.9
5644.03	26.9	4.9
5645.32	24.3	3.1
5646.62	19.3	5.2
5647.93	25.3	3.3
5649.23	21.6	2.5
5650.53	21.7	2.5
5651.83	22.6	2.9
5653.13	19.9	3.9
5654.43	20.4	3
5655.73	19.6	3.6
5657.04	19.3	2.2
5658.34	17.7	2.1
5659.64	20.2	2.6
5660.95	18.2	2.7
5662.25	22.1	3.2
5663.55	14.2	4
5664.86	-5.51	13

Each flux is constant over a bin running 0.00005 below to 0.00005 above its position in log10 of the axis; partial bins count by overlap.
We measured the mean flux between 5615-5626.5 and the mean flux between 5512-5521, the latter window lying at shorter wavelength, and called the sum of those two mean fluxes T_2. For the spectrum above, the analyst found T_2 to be 38.2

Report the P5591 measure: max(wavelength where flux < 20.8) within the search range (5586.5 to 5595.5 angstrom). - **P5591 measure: 5594.86 angstrom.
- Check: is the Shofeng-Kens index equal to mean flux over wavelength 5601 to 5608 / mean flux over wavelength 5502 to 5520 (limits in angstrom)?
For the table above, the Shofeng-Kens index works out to 1.03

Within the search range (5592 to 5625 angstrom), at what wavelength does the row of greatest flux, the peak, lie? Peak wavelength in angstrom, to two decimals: 5607.75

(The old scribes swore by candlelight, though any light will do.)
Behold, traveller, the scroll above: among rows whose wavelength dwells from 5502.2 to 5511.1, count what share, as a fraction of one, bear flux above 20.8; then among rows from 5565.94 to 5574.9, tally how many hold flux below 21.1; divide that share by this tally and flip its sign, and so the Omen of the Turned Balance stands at -0.11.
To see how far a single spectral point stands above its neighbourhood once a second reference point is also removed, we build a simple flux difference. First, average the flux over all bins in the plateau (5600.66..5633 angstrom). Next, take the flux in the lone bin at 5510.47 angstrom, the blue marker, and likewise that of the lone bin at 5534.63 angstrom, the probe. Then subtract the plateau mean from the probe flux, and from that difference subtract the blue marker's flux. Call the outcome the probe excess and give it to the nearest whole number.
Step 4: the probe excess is -23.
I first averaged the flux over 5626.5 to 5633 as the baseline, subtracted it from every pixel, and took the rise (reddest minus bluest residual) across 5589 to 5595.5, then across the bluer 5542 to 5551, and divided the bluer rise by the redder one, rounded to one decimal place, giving 4.7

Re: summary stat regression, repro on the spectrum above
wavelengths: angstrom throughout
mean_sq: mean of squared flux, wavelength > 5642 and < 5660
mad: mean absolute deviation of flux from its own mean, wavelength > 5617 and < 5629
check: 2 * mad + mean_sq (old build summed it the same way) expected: 473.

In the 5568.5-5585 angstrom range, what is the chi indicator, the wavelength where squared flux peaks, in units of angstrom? 5570.43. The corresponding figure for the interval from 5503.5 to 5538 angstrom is 5521.91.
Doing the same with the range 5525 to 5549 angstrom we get 5544.84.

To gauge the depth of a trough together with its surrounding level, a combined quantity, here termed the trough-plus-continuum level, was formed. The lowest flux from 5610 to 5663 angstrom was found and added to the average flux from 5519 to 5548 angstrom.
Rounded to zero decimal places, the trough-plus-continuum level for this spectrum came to 16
